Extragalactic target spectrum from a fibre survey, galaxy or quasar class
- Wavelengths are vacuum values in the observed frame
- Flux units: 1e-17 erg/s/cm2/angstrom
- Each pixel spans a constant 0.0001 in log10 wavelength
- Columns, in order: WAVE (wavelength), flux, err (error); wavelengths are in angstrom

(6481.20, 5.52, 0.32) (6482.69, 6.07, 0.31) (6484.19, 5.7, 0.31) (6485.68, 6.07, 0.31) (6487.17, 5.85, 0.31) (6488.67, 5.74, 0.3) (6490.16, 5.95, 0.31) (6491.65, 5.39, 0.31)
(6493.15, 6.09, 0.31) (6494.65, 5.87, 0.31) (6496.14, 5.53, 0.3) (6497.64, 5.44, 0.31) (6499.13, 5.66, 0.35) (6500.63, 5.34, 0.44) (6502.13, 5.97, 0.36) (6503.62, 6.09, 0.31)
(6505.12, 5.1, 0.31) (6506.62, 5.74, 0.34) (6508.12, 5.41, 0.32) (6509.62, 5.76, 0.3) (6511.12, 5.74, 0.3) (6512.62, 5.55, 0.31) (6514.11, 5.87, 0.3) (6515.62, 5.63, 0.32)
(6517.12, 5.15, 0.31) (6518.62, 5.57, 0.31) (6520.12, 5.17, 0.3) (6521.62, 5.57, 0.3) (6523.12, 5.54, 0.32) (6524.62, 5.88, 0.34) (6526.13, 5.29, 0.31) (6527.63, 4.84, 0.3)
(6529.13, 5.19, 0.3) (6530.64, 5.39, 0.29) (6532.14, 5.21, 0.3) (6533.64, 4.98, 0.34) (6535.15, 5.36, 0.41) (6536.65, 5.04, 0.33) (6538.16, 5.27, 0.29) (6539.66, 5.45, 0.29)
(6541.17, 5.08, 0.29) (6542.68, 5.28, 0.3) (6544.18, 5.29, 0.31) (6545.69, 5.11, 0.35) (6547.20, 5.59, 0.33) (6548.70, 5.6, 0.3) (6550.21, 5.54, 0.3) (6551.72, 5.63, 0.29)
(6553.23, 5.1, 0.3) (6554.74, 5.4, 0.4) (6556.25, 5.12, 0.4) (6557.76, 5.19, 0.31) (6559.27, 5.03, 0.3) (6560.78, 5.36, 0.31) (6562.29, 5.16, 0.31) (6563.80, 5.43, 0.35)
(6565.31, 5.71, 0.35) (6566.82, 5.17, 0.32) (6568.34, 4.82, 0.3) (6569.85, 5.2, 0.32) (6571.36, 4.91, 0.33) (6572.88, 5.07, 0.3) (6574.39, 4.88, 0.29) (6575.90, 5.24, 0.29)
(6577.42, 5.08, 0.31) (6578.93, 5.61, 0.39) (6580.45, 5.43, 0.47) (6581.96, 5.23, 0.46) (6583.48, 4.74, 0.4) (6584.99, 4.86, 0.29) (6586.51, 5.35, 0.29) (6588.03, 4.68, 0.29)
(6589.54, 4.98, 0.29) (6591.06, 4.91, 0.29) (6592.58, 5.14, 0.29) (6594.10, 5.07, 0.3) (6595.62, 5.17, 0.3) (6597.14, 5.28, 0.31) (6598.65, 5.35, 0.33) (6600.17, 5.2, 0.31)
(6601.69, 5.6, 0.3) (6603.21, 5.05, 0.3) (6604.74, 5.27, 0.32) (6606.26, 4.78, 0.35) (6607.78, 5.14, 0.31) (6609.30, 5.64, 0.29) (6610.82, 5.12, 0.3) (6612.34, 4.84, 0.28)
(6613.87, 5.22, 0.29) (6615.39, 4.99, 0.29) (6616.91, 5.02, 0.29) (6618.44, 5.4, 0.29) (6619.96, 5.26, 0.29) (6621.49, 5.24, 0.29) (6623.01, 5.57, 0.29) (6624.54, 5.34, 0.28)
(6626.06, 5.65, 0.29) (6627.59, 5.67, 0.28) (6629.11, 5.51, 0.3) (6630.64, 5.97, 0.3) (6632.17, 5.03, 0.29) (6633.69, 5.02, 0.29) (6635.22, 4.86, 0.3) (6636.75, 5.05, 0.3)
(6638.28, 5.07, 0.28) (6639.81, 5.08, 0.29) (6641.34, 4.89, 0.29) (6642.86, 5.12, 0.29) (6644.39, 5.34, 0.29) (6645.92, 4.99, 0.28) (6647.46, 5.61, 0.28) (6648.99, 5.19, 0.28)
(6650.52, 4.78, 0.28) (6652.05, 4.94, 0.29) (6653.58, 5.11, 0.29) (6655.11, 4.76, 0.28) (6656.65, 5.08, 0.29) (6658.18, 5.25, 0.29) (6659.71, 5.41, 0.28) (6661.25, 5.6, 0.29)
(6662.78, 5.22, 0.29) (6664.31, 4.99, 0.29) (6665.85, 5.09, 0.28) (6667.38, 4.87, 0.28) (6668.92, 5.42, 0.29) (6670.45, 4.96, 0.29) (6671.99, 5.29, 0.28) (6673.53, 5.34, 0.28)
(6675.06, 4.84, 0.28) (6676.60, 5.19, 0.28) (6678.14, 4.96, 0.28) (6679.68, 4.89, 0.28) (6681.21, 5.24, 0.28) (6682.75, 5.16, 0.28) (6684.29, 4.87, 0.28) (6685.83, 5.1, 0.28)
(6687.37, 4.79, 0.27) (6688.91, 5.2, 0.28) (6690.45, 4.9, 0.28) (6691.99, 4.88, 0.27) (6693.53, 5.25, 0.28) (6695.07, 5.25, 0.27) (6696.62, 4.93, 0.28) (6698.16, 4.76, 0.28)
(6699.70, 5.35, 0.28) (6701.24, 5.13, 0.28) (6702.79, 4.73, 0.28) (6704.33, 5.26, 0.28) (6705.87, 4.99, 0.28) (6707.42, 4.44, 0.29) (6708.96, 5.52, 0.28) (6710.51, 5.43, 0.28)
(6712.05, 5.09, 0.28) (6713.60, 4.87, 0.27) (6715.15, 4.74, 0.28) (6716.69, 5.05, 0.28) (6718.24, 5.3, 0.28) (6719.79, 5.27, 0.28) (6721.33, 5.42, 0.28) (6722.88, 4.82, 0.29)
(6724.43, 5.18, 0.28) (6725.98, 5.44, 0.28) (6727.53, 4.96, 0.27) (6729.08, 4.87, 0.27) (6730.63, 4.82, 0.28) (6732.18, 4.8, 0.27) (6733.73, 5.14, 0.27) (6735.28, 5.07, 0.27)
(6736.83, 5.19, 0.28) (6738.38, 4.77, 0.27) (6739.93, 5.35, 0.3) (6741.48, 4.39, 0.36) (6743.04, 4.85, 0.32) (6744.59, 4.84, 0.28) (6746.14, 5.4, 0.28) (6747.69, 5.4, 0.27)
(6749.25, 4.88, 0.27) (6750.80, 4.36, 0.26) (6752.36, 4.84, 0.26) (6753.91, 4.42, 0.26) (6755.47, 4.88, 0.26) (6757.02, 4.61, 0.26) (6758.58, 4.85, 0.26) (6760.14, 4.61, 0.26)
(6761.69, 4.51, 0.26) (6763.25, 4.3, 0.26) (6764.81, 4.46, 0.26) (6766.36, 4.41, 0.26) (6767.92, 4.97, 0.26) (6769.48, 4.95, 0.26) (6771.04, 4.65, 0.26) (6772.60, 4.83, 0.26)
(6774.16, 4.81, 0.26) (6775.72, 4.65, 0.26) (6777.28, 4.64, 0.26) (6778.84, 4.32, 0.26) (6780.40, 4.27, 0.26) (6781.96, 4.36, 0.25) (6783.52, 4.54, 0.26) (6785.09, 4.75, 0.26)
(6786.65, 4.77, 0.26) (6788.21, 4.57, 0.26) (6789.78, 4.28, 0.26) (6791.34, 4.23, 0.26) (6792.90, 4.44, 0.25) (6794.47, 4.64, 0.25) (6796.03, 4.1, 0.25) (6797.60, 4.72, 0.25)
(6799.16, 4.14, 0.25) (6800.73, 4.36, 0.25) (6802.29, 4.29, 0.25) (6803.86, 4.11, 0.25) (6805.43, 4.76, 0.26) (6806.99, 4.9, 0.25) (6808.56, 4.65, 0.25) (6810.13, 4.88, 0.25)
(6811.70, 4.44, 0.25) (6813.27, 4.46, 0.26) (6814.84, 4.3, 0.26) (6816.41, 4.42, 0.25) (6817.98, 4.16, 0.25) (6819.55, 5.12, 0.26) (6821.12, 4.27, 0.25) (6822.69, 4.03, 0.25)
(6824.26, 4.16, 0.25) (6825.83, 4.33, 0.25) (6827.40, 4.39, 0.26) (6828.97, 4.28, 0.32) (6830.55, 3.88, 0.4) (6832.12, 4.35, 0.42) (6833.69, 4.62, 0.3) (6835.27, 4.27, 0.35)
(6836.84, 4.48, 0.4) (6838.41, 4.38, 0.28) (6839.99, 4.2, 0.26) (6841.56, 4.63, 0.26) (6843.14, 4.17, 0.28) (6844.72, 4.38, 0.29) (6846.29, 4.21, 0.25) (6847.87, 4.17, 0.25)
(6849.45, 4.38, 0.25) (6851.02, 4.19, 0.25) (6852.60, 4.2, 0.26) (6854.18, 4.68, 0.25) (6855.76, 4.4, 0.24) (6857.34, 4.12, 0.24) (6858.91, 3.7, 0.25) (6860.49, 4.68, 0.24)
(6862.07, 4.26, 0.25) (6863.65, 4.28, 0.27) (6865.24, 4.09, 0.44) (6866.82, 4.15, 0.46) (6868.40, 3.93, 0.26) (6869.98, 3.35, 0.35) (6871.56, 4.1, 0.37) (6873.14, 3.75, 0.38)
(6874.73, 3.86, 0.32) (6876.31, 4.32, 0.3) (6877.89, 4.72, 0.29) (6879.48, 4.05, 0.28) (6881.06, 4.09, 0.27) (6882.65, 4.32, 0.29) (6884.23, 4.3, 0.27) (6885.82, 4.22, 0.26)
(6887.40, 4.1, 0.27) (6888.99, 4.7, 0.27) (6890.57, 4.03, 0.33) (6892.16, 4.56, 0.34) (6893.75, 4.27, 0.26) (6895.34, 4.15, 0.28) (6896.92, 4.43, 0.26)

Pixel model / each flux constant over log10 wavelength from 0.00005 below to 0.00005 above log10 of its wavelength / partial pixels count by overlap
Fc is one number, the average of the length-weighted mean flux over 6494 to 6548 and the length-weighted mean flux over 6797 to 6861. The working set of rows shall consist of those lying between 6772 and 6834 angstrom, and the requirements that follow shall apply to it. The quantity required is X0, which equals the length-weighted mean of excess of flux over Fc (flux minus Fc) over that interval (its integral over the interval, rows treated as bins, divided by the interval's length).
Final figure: -0.45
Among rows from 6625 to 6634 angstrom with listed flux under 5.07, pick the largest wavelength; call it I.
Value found 6633.69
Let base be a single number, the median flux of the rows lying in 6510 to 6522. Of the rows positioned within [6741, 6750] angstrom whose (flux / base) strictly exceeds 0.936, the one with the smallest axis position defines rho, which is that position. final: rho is 6746.14 angstrom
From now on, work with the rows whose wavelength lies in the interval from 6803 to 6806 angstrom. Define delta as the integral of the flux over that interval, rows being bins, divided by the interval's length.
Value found 4.40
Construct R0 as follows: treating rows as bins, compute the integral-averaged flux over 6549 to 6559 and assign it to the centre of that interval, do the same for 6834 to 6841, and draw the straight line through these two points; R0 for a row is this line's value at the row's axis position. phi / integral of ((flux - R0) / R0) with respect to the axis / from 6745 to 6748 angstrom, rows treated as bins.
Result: 0.42 angstrom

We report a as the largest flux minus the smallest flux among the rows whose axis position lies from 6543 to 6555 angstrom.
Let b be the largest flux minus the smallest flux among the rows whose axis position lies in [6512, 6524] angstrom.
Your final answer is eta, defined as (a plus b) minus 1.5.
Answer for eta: -0.25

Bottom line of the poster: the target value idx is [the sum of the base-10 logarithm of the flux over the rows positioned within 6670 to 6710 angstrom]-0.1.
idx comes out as 18.2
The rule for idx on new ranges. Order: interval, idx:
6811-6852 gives 16.4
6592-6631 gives 18.7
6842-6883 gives 16.0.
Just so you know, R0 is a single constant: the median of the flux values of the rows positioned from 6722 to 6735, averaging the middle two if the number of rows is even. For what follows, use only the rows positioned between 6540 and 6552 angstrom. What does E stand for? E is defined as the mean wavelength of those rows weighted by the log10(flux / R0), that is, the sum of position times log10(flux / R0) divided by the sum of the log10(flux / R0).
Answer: 6547.7 angstrom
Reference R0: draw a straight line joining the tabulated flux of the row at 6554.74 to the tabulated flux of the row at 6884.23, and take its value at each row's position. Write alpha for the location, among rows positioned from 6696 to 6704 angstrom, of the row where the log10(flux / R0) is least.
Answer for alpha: 6702.79 angstrom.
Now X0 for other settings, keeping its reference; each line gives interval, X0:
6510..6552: 0.48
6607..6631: 0.43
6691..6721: 0.16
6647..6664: 0.26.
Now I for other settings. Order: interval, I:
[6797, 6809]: 6808.56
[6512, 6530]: 6527.63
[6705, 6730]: 6729.08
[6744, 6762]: 6761.69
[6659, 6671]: 6670.45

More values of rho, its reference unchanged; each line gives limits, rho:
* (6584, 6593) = 6586.51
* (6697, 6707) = 6699.70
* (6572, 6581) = 6575.90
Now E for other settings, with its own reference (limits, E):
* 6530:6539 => 6534.1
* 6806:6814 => 6811.5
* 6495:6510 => 6503.0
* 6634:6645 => 6641.9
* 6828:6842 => 6834.5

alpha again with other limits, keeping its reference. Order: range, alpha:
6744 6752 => 6750.80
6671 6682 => 6675.06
